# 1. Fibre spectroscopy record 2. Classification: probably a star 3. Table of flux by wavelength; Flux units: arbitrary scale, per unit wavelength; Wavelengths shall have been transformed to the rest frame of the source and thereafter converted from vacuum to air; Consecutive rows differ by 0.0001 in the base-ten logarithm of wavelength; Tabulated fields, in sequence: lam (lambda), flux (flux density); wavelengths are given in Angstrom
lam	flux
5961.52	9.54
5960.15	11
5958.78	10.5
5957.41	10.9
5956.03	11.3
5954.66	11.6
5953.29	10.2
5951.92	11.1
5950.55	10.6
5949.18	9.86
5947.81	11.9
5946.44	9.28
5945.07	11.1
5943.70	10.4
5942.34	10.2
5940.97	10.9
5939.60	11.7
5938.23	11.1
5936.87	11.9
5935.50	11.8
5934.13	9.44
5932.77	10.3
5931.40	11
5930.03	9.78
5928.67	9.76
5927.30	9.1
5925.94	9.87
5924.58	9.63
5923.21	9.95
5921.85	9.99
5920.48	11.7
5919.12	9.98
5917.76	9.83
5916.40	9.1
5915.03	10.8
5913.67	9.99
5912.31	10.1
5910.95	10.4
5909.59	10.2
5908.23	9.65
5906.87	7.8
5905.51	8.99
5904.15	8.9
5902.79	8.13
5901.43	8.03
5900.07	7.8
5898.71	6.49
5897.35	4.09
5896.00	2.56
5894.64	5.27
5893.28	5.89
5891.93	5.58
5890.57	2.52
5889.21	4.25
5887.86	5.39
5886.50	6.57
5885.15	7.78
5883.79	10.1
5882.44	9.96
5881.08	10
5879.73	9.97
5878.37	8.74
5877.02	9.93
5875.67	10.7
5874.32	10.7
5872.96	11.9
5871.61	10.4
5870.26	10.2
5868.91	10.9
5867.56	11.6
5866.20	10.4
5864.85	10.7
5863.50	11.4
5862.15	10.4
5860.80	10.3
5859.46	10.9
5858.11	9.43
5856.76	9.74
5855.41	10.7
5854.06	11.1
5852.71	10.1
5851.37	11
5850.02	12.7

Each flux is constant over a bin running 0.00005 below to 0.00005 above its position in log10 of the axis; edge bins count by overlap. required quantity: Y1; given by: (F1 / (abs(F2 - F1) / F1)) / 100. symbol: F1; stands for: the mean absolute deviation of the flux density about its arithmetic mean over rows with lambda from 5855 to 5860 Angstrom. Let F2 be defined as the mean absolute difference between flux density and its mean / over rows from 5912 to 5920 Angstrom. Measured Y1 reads 0.014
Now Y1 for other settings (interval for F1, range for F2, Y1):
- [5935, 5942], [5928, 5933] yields 0.026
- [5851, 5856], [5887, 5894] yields 0.001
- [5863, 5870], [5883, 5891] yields 0.001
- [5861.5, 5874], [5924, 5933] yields 0.028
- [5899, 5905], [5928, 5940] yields 0.002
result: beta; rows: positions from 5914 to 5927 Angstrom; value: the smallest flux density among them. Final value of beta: 9.1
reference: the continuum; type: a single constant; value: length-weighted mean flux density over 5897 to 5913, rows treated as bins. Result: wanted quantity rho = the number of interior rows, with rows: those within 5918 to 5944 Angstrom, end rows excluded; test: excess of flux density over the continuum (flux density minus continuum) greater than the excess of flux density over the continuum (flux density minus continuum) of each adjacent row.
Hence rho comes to 5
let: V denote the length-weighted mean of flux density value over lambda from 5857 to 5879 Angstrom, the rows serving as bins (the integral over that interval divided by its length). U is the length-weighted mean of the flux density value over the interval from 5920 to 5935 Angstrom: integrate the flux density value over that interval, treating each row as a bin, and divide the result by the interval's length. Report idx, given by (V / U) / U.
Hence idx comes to 0.104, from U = 10.0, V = 10.5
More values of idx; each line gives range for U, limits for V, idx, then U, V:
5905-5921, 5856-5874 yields 0.109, 9.9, 10.6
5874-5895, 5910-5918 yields 0.170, 7.7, 10.1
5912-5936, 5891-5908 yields 0.065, 10.1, 6.6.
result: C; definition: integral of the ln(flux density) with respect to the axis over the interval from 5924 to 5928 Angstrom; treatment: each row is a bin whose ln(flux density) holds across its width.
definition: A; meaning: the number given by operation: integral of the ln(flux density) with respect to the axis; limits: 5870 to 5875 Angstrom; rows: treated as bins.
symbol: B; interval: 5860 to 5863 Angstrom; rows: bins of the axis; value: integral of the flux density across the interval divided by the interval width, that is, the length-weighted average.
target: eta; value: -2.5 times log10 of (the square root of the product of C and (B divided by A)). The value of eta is -1.12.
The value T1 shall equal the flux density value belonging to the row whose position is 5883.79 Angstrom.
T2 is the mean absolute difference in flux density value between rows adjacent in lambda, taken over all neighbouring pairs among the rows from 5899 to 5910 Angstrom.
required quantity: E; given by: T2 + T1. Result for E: 10.8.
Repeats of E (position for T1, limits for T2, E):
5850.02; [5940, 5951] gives 14.0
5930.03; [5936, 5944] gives 10.4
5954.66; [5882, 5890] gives 12.8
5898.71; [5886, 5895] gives 7.8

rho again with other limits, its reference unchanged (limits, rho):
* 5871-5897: 4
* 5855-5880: 4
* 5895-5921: 3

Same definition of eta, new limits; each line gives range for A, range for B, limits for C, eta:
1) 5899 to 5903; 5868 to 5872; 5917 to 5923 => -1.57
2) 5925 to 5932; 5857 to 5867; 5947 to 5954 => -1.29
